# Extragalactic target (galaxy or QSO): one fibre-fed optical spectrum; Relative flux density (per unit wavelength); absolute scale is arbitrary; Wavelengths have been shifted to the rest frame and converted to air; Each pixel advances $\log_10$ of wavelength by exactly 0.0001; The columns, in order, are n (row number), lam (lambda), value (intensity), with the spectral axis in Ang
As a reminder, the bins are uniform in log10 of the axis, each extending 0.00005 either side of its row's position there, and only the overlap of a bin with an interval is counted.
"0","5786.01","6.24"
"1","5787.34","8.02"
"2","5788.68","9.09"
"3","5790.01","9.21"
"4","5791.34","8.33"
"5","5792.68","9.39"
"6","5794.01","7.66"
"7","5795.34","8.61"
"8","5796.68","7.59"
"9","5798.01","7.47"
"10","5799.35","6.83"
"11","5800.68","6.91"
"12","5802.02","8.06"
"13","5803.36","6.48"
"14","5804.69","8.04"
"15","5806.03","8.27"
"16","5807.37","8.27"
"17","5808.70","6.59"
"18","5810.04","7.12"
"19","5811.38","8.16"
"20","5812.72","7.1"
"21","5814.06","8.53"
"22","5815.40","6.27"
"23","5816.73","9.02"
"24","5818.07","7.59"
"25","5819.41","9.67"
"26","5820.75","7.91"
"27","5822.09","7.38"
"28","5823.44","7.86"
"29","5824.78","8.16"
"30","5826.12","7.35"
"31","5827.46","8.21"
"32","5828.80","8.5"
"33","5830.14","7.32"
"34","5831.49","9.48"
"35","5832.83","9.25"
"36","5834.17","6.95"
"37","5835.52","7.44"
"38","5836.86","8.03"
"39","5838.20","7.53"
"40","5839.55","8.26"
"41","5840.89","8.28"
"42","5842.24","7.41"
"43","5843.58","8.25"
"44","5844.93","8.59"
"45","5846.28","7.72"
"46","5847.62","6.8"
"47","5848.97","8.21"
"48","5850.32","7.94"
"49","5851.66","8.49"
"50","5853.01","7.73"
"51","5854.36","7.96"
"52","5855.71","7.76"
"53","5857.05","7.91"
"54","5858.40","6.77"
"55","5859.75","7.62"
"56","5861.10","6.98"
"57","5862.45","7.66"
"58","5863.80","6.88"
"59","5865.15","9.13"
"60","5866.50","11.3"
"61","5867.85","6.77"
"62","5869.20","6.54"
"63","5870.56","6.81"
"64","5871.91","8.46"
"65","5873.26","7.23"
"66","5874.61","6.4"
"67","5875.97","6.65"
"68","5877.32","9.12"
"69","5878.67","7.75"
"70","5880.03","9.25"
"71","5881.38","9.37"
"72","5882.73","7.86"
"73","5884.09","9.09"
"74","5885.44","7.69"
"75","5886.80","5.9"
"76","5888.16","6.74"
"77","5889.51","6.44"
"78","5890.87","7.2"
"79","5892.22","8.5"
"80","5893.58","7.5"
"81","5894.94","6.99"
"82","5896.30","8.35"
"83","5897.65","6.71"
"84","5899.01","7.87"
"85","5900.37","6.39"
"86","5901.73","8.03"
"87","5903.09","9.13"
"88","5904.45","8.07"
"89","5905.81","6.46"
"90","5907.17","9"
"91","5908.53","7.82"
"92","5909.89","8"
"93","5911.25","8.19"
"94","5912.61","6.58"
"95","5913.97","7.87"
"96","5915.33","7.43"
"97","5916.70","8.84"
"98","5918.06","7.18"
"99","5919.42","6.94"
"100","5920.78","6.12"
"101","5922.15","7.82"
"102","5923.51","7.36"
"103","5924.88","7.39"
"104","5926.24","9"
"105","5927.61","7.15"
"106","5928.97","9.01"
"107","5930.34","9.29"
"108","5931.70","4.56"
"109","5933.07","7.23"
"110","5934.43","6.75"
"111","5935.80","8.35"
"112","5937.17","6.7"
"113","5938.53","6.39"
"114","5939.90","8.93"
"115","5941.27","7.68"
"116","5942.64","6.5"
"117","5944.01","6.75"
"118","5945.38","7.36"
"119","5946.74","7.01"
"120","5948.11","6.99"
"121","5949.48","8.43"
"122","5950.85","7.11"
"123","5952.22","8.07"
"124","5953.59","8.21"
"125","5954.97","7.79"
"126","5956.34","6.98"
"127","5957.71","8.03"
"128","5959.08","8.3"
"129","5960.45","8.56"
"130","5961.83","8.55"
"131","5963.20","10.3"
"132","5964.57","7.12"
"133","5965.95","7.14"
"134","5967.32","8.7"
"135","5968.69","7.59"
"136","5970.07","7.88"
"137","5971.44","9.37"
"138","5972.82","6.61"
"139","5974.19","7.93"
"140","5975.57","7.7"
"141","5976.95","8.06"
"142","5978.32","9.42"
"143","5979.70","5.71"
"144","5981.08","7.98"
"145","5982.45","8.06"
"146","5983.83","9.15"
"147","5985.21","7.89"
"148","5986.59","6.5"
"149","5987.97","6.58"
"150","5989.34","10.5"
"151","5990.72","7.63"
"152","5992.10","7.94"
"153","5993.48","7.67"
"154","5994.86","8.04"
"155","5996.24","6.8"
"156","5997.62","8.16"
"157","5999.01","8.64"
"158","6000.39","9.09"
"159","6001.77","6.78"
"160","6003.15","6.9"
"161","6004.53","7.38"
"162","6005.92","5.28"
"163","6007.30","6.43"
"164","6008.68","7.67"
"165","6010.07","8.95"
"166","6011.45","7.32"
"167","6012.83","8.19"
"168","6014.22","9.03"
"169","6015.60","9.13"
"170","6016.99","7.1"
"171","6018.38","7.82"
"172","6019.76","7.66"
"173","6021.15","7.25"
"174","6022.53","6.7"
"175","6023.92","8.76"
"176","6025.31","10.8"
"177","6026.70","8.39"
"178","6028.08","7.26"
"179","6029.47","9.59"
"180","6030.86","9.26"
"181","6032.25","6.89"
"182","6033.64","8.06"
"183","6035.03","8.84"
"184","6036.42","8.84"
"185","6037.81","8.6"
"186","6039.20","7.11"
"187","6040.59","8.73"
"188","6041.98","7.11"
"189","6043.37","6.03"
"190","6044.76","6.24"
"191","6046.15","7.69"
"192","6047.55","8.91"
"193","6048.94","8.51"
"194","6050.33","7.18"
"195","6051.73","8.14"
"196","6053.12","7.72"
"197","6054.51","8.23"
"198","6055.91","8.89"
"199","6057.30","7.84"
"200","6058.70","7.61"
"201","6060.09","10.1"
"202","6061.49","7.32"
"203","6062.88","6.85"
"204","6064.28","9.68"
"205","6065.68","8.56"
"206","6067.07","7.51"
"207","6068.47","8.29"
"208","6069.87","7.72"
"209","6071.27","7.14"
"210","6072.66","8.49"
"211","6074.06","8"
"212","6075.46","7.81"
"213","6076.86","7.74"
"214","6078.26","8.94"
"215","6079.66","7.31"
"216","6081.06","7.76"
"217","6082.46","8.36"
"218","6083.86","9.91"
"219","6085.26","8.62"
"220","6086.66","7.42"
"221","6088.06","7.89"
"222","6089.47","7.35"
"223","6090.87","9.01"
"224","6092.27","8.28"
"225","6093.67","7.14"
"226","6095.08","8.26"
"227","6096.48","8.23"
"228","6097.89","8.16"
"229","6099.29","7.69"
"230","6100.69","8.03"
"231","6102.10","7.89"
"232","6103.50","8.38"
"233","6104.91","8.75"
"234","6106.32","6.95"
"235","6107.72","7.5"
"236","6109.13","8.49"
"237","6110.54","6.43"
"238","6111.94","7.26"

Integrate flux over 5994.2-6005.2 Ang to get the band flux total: 85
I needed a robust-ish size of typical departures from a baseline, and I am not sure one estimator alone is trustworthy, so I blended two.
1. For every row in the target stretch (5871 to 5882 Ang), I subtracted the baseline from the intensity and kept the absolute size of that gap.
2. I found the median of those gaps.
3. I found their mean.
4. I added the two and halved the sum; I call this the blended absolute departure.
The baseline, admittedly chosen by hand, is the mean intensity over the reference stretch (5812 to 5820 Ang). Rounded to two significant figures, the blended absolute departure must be 1.1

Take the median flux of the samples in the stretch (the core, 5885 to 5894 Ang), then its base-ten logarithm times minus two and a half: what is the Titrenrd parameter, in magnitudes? -2.14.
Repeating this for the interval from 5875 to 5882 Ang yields -2.40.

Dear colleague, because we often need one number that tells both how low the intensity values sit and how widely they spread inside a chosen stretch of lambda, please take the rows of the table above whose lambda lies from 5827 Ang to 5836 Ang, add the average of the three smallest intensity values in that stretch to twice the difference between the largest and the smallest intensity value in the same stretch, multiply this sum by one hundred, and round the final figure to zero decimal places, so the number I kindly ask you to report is 1230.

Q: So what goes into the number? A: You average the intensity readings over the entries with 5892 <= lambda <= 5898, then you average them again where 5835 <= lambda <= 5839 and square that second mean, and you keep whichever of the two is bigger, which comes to 59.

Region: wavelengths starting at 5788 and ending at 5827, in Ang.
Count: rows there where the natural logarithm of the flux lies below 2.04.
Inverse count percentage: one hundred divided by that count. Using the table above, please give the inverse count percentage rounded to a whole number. 8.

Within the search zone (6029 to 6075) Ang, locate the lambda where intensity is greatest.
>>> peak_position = 6060.09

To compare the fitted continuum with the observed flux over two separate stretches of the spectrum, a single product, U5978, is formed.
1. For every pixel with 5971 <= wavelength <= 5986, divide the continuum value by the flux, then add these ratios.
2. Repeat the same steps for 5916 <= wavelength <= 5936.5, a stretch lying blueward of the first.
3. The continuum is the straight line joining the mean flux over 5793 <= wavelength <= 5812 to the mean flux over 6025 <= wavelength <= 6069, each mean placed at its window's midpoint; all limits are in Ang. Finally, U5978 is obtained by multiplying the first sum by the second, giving 181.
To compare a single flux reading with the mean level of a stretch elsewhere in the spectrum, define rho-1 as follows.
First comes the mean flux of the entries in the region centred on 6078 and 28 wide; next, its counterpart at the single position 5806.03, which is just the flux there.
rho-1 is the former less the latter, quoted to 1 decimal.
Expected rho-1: -0.1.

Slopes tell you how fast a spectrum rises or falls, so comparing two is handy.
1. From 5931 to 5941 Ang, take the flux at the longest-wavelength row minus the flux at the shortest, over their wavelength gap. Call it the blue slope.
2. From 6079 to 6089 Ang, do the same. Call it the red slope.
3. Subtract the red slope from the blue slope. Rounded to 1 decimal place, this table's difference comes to 0.5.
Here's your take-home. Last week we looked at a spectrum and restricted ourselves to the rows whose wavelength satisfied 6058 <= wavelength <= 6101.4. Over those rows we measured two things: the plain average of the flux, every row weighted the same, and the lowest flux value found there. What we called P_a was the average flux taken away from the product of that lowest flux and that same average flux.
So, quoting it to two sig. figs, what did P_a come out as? 47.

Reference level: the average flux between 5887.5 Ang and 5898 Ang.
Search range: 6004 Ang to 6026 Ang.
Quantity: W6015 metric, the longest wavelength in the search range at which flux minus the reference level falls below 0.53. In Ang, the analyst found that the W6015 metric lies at 6022.53 Ang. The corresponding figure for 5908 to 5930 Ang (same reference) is 5927.61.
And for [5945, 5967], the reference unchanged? 5965.95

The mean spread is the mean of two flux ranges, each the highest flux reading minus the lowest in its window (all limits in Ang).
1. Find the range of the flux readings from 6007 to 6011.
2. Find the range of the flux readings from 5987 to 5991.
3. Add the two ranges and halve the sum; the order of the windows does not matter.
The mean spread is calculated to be 3.2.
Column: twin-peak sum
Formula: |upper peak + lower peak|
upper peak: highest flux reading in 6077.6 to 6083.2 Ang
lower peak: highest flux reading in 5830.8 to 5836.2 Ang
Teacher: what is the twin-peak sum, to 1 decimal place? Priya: 18.4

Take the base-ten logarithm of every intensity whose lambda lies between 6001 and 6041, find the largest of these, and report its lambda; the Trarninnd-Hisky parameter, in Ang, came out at 6025.31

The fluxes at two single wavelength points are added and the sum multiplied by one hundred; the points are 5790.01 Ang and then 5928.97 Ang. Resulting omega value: 1822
